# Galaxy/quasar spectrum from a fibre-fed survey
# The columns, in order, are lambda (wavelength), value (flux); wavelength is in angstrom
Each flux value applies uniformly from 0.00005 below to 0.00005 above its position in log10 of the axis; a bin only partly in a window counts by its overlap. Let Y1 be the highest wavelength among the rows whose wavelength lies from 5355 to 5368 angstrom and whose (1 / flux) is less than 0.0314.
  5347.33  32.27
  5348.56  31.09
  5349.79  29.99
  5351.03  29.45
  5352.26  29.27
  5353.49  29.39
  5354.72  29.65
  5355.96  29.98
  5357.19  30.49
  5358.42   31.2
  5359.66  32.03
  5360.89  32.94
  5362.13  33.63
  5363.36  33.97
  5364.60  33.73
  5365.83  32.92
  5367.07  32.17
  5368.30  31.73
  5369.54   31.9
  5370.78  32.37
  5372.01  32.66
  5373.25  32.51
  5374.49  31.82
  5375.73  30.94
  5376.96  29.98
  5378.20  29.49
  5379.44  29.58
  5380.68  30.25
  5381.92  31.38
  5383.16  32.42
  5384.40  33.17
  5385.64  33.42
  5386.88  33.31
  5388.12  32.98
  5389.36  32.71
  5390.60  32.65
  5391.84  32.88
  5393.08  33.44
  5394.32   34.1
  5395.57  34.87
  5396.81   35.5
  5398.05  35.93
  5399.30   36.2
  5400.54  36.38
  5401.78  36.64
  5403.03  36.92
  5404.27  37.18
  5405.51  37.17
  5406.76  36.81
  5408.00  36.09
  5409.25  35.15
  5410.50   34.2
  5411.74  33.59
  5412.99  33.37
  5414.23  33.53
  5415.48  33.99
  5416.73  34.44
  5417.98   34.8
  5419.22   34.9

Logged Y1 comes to 5367.07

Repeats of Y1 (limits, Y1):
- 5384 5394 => 5393.08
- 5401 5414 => 5412.99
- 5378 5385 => 5384.40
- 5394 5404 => 5403.03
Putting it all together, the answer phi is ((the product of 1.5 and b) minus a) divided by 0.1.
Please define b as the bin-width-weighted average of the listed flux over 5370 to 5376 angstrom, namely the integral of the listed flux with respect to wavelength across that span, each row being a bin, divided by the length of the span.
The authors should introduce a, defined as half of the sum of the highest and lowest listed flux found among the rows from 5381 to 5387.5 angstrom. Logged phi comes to 157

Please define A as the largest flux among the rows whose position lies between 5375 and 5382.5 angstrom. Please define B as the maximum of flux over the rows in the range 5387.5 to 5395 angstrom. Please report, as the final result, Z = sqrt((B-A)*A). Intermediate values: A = 31.38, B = 34.1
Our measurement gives 9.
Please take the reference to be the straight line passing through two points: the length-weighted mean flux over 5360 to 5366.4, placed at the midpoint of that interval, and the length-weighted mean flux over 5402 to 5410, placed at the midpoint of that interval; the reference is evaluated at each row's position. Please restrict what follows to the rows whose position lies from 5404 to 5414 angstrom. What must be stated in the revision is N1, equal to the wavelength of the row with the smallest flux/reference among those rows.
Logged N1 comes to 5412.99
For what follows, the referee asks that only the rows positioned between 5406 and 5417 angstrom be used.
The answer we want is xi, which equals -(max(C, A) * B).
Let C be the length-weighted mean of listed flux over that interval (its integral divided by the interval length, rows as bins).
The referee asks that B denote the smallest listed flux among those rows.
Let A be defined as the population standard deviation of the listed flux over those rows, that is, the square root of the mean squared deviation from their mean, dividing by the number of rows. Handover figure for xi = -1154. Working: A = 1.14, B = 33.37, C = 35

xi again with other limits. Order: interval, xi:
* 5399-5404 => -1326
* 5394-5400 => -1206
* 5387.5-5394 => -1078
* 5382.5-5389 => -1071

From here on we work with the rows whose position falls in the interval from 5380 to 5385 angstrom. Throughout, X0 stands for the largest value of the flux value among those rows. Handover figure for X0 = 33.17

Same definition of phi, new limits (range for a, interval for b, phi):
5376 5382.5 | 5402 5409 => 246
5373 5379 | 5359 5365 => 188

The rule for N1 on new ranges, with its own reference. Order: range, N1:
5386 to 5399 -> 5390.60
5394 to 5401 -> 5394.32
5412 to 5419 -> 5412.99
